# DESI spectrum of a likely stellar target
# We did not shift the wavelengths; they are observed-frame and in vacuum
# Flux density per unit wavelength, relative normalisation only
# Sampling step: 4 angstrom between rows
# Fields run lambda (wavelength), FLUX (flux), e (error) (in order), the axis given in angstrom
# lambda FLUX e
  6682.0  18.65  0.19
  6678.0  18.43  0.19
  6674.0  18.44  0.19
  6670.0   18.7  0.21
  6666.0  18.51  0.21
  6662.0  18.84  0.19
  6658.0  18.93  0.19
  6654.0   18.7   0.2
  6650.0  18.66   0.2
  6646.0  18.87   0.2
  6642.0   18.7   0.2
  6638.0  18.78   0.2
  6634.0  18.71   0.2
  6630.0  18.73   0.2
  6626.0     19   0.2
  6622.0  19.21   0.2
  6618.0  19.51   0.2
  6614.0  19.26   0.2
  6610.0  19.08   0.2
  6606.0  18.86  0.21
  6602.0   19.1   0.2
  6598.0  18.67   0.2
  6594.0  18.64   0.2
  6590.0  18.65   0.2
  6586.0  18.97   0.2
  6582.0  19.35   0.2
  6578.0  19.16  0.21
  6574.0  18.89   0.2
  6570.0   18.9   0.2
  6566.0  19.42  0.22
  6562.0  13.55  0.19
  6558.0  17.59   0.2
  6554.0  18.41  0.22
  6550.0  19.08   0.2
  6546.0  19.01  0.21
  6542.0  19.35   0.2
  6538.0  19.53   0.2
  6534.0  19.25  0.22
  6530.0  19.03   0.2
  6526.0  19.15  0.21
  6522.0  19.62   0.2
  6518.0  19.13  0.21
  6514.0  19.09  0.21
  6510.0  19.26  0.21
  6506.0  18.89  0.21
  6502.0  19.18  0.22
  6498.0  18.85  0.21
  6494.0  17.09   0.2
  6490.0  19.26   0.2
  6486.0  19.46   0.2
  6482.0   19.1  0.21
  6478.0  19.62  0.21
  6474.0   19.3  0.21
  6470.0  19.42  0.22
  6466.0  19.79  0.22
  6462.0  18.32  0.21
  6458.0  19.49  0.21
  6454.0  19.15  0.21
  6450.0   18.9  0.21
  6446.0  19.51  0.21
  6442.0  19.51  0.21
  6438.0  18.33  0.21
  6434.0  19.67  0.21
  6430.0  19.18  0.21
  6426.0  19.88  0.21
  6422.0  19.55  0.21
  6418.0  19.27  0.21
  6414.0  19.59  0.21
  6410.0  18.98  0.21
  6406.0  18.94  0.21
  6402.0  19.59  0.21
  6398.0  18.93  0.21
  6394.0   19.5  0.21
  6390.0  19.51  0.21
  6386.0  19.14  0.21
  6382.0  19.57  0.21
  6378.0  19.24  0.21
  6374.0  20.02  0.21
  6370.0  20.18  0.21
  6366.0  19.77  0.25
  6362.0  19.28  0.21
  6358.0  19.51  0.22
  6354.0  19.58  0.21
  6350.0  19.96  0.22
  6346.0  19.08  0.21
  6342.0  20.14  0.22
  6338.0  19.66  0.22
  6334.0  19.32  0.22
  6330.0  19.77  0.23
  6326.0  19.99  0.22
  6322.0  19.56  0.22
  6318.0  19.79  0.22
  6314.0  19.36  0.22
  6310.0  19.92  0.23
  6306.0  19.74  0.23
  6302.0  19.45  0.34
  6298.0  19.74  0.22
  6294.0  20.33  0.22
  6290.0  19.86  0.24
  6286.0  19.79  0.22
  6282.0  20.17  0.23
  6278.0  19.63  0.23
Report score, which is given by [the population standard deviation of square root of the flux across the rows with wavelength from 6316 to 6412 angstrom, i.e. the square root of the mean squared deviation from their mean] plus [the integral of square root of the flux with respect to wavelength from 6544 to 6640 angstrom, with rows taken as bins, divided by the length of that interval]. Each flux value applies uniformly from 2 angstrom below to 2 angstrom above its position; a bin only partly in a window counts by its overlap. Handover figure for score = 4.36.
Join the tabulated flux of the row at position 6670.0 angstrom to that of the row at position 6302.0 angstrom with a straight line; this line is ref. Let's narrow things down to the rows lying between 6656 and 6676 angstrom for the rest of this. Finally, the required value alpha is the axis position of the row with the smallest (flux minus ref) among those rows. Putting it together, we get 6674.0 angstrom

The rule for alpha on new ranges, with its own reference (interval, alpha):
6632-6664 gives 6650.0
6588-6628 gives 6594.0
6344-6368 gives 6346.0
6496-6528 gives 6498.0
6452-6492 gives 6462.0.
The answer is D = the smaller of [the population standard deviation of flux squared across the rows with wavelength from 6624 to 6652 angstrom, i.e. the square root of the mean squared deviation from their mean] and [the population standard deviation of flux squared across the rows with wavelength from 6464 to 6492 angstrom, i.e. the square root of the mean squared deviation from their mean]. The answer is 4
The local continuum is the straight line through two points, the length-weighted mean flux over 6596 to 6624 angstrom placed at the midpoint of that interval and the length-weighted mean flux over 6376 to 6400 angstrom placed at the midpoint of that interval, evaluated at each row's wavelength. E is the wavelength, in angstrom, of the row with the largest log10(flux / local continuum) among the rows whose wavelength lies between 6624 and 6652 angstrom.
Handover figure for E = 6626.0 angstrom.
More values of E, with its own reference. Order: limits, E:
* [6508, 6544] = 6522.0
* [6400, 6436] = 6426.0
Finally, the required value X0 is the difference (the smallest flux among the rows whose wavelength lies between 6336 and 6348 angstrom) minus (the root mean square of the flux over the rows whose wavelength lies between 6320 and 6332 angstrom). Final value -0.7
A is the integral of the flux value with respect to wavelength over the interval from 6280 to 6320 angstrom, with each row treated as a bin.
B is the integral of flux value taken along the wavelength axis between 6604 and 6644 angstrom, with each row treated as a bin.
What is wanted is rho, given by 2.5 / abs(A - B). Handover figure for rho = 0.08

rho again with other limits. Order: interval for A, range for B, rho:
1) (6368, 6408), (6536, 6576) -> 0.06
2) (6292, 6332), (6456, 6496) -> 0.09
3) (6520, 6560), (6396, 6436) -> 0.18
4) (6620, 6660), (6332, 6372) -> 0.08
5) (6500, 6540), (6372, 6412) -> 0.48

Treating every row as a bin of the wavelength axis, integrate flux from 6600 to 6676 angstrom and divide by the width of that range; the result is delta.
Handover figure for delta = 18.87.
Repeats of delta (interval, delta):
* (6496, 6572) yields 18.75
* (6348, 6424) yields 19.48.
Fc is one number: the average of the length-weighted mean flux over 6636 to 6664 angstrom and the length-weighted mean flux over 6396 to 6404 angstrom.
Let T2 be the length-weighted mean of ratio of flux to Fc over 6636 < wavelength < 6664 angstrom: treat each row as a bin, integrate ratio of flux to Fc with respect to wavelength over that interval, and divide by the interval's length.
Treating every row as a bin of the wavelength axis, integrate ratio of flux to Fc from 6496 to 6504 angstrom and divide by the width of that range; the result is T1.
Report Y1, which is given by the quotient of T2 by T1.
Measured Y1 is 0.99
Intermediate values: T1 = 1.00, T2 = 0.99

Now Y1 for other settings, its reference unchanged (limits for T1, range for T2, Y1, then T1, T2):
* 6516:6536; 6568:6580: 0.99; 1.01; 1.00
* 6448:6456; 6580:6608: 0.99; 1.00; 0.99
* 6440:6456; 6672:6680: 0.96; 1.01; 0.97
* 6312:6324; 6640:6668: 0.96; 1.03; 0.99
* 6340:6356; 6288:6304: 1.01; 1.04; 1.04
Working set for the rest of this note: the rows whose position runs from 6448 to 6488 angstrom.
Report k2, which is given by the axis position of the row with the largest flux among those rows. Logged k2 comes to 6466.0 angstrom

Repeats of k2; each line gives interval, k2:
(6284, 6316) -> 6294.0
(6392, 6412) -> 6402.0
